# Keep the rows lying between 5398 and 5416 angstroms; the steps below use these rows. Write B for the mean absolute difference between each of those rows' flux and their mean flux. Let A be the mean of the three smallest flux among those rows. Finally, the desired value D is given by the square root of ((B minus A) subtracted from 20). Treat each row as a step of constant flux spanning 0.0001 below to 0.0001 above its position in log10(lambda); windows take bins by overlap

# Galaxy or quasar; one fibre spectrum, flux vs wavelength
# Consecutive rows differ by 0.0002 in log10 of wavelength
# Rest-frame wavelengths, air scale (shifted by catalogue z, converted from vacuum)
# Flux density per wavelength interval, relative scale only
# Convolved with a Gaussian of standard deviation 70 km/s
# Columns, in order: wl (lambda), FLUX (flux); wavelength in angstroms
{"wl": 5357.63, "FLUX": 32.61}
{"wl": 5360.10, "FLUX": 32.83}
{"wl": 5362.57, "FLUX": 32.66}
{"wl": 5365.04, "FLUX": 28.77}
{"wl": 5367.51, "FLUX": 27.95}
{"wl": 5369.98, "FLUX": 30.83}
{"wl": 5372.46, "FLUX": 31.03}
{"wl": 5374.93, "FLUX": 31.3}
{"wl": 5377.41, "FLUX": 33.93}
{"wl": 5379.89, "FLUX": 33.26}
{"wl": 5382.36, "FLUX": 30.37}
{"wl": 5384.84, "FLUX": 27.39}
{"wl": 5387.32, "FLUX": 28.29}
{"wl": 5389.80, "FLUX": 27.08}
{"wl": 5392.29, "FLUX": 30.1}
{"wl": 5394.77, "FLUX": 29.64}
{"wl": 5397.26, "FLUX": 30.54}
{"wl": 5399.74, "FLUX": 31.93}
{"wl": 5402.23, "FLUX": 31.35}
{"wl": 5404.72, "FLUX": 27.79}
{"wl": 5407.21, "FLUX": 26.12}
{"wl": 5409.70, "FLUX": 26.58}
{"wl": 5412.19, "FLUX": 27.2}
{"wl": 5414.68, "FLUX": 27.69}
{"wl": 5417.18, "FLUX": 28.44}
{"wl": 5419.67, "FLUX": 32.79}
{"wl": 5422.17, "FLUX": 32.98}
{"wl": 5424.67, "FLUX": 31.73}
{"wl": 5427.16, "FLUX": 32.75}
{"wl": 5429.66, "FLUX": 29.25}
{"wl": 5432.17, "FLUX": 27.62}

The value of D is 6.69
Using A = 26.6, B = 1.86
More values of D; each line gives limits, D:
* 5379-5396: 6.78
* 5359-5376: 6.91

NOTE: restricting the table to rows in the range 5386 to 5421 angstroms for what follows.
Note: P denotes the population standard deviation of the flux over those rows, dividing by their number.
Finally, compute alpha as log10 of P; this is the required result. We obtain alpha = 0.31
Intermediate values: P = 2.0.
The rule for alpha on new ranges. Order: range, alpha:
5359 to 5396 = 0.32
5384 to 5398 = 0.12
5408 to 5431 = 0.39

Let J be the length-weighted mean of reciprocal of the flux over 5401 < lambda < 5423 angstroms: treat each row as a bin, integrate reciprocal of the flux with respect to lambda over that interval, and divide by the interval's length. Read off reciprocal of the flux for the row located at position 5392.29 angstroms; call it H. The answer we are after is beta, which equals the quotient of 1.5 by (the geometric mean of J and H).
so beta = 44.1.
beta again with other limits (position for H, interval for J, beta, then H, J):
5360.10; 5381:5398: 46.3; 0.0305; 0.0345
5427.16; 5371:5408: 46.9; 0.0305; 0.0334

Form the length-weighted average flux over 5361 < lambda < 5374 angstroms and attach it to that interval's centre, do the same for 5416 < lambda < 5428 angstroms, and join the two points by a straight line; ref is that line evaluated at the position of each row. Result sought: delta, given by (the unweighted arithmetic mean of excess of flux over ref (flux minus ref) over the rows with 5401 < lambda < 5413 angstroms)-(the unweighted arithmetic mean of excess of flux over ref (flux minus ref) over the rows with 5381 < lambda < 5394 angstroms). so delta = -1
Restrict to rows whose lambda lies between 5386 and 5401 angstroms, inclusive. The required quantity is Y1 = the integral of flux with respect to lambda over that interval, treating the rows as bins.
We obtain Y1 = 444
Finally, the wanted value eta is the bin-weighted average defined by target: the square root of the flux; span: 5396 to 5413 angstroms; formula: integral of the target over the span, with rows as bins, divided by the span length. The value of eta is 5.36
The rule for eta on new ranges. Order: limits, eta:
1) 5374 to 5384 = 5.66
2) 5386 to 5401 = 5.44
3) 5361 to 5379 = 5.56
